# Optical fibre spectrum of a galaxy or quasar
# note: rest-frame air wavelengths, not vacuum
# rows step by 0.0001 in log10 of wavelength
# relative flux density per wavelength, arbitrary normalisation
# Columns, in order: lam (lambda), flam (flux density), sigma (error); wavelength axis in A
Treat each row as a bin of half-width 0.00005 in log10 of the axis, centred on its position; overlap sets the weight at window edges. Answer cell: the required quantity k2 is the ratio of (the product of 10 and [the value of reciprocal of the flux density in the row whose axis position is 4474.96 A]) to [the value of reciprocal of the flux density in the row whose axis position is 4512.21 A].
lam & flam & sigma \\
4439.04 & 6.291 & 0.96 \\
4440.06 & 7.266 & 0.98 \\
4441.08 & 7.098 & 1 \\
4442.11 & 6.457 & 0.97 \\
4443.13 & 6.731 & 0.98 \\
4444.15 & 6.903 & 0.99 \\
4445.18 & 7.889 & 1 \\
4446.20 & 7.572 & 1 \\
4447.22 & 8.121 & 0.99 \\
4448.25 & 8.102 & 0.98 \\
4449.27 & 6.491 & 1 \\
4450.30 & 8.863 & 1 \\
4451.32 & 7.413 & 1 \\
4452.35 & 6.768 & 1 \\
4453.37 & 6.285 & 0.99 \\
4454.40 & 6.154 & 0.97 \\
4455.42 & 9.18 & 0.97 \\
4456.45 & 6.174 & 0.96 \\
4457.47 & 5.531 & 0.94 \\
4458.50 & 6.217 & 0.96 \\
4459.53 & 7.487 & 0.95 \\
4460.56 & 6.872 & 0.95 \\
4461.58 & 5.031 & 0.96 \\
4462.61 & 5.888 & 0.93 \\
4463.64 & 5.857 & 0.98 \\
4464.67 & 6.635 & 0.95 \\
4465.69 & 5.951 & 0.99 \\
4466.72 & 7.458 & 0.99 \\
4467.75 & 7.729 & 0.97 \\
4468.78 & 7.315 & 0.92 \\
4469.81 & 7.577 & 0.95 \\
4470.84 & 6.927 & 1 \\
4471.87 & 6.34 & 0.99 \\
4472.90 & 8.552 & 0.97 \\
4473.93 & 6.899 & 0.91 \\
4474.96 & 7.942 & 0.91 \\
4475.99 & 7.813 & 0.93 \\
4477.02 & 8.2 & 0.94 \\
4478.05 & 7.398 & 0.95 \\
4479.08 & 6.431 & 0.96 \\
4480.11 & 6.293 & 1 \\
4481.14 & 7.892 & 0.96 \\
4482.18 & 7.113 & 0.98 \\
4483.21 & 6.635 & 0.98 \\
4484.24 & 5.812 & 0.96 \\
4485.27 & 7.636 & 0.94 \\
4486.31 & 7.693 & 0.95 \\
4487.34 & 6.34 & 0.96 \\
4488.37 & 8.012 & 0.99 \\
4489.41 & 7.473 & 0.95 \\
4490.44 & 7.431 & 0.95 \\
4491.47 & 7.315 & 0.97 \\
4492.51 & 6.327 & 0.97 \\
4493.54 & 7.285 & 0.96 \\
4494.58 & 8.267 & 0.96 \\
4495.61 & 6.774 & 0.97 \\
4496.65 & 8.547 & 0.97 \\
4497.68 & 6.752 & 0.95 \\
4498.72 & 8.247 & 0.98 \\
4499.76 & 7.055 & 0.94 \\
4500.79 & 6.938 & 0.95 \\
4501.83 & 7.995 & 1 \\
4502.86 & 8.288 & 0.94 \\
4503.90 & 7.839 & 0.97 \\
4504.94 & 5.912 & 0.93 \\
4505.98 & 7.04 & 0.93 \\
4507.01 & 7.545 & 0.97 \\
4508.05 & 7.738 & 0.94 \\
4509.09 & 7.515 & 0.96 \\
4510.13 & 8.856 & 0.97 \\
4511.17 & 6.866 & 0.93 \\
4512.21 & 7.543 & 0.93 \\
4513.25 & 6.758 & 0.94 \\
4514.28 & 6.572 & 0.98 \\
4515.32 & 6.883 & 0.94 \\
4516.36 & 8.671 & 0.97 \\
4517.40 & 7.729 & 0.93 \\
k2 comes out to 9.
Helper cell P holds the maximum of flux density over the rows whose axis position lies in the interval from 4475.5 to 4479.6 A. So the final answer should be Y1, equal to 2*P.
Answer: 16.4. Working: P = 8.2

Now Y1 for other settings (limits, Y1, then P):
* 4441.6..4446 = 15.8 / 7.889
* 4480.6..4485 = 15.8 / 7.892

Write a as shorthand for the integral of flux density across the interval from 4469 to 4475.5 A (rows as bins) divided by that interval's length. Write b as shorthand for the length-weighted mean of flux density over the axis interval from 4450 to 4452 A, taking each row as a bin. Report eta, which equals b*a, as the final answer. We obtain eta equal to 58.6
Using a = 7.37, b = 7.95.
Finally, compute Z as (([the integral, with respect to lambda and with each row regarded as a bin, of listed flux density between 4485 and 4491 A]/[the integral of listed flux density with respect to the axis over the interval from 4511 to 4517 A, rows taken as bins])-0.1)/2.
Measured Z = 0.46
